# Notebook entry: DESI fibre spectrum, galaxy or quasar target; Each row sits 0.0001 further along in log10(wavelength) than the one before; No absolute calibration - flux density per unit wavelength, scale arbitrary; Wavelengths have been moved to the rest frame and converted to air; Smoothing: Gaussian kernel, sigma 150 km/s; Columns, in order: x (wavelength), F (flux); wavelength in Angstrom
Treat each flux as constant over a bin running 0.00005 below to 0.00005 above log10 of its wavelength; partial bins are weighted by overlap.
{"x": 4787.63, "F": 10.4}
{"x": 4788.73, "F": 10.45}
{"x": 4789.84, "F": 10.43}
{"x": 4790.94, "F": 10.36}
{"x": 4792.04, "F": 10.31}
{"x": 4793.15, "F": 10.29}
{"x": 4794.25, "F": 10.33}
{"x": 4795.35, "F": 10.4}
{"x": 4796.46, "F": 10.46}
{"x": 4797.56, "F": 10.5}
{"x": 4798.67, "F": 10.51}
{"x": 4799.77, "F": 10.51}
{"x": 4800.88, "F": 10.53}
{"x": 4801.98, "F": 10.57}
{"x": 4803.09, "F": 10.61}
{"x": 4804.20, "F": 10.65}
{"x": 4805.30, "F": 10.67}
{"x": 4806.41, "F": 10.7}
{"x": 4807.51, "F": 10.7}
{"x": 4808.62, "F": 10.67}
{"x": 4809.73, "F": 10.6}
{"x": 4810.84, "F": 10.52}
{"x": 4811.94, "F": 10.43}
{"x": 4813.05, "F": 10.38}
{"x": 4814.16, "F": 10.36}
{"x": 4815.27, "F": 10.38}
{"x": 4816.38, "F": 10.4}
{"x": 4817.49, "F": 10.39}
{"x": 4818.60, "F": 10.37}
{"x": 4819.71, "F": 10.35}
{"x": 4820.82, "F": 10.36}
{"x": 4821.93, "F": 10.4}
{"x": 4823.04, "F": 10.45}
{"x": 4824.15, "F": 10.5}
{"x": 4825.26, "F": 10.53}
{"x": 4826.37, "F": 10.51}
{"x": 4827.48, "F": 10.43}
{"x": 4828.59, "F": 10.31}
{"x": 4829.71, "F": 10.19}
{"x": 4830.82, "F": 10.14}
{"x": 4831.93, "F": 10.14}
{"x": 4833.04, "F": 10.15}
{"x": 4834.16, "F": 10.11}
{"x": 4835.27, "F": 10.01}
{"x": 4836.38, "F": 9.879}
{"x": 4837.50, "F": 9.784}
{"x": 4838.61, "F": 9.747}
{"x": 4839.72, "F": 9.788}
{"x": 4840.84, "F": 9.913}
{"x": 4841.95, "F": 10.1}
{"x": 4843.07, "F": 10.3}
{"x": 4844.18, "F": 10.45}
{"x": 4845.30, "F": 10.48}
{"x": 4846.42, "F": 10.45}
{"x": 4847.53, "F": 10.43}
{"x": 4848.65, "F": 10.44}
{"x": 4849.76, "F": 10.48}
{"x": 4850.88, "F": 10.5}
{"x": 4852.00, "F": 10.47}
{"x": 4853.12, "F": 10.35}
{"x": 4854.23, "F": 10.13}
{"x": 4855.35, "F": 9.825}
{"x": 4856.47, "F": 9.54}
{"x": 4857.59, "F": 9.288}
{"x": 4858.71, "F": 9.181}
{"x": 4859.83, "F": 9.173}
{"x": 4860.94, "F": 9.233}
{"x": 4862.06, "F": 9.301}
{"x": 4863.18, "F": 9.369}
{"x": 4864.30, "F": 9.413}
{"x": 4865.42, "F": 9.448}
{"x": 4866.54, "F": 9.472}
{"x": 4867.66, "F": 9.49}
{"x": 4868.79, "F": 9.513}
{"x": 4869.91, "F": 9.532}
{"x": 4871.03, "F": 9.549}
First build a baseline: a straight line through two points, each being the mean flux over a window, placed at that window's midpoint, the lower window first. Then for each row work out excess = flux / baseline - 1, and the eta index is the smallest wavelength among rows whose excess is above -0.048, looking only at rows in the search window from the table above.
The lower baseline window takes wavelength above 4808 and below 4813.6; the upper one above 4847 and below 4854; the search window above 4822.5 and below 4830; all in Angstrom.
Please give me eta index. 4823.04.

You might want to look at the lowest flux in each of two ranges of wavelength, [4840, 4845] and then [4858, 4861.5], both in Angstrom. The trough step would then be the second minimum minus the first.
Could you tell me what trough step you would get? -0.74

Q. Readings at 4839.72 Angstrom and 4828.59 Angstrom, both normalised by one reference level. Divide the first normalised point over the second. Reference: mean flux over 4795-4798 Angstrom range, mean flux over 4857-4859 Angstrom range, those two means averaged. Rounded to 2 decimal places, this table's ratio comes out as 0.95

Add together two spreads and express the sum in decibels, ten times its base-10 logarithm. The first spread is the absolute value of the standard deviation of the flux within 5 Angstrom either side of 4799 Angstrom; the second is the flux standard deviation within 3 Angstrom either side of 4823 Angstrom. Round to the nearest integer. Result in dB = -8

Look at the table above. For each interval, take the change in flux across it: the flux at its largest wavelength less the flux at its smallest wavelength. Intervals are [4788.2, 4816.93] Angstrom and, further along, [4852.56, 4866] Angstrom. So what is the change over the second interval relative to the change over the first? 18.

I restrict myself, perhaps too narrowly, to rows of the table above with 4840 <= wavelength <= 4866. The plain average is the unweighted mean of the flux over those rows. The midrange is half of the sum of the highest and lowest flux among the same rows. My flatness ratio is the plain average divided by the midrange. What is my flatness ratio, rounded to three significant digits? 1.01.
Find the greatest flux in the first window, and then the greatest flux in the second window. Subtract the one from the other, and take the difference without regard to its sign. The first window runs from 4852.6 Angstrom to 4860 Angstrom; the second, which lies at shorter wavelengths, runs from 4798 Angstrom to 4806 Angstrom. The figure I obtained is 0.3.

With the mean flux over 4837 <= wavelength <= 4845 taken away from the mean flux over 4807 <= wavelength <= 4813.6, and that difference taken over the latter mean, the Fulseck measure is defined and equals 0.05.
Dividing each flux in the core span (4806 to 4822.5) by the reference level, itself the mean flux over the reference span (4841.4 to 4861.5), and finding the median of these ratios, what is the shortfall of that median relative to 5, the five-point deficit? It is 3.96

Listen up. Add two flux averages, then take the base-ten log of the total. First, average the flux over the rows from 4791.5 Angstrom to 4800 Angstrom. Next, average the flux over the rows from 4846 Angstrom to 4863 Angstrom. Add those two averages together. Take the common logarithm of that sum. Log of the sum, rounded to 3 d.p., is 1.308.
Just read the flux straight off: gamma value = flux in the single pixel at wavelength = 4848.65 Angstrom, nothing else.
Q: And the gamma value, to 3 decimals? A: 10.440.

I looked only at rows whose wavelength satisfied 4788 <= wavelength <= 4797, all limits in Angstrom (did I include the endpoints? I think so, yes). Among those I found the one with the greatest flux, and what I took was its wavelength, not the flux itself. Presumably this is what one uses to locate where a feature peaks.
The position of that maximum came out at 4796.46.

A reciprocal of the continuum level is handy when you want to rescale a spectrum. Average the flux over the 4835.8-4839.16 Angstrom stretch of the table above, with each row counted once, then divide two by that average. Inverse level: 0.204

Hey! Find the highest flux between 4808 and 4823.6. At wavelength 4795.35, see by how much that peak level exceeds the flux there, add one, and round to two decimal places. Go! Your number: 1.27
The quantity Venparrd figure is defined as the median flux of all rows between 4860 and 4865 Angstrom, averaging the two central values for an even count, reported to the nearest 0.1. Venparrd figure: 9.3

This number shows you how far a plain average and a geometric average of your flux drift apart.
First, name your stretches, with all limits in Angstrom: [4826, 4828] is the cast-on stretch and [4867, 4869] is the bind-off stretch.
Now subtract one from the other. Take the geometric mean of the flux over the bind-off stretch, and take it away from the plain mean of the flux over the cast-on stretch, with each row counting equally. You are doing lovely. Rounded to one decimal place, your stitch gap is 1.0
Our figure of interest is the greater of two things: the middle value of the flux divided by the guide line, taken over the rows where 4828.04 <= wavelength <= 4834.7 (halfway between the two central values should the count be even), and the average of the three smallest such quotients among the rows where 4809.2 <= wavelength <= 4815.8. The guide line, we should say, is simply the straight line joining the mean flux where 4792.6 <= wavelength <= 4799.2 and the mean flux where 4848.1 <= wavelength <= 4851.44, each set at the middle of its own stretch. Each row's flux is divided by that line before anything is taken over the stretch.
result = 0.99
